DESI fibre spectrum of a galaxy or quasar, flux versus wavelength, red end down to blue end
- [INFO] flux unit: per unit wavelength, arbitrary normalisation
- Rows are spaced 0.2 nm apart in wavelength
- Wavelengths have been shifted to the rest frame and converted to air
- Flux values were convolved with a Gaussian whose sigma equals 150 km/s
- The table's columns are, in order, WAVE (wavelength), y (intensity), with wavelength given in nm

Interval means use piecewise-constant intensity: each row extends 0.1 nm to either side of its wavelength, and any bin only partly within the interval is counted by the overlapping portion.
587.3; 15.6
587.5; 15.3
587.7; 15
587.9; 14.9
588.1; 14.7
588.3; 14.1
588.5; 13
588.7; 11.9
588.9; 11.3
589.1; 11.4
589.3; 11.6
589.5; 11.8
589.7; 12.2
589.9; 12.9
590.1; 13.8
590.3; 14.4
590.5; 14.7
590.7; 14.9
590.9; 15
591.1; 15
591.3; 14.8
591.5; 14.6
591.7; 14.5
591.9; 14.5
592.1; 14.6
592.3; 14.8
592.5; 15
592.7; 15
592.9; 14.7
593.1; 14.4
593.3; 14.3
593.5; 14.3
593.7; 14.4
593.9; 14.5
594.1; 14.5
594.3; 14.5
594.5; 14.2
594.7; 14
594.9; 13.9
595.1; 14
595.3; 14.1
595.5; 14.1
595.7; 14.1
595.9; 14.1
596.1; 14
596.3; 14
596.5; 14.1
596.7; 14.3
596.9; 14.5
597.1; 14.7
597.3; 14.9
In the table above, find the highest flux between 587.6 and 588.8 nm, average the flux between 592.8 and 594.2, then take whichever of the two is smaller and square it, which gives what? 209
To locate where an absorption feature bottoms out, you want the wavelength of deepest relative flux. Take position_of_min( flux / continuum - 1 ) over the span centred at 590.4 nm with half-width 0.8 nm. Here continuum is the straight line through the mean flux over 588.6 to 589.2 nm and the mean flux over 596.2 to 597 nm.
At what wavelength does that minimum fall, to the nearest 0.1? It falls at 589.7 nm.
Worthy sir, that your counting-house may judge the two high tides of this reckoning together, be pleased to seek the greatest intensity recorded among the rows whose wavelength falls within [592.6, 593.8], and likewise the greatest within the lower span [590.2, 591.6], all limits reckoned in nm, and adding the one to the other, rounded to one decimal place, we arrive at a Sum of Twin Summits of 30.0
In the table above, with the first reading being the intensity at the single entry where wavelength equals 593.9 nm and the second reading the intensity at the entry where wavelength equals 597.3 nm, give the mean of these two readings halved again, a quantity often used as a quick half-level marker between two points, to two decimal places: 7.35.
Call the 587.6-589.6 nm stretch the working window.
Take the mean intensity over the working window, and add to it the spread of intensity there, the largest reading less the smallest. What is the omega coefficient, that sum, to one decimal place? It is 16.7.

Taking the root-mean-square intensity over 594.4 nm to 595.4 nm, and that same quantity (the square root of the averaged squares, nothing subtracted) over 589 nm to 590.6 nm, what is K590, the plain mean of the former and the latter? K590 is 13.5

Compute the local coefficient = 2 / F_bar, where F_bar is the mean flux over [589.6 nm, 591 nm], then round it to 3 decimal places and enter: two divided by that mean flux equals 0.143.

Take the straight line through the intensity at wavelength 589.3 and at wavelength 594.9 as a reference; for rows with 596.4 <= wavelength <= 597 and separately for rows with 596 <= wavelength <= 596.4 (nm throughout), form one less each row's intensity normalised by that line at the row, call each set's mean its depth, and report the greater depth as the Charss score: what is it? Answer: 0.030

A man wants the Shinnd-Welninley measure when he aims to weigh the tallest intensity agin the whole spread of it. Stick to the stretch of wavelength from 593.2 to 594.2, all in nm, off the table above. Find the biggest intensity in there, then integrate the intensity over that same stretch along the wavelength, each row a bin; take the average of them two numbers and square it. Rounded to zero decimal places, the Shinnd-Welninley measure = 209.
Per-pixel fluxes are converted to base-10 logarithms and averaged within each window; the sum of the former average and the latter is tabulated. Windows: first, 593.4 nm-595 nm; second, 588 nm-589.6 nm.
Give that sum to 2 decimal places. 2.25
